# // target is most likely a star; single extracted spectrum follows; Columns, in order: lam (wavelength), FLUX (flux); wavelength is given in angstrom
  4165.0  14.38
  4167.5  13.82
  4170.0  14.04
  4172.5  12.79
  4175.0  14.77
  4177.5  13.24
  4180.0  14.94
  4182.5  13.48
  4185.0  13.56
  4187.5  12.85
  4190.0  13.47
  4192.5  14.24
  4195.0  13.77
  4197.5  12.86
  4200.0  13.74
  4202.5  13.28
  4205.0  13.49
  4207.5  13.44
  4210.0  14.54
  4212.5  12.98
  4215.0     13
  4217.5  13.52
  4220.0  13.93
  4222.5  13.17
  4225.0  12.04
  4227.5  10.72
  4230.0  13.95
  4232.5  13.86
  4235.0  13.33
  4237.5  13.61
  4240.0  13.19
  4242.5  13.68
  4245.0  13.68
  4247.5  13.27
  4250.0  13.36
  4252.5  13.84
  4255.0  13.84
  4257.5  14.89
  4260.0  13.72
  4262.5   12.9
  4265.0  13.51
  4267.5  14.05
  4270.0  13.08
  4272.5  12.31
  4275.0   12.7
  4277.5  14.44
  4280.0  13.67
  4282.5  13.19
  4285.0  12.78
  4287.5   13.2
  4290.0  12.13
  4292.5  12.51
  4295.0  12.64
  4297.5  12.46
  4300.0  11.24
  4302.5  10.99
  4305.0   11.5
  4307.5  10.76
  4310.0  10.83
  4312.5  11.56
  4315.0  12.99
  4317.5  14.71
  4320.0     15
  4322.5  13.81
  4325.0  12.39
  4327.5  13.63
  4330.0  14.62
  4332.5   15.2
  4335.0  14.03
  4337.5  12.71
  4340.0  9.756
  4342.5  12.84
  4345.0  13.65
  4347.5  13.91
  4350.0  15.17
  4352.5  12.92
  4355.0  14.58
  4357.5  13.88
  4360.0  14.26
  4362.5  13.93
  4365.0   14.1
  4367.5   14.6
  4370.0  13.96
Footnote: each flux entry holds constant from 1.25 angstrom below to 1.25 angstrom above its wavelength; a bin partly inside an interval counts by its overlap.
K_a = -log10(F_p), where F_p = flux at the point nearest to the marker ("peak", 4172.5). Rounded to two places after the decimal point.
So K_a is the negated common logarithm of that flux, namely -1.11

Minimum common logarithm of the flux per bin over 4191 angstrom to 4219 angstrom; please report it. 1.11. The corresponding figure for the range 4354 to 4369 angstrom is 1.14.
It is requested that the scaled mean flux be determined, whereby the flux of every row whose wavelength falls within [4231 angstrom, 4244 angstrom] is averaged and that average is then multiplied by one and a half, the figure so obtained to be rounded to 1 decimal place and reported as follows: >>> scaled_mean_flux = 20.3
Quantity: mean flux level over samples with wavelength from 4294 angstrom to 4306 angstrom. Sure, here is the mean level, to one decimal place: 11.8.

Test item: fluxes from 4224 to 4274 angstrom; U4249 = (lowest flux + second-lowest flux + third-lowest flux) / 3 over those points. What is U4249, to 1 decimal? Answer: 11.7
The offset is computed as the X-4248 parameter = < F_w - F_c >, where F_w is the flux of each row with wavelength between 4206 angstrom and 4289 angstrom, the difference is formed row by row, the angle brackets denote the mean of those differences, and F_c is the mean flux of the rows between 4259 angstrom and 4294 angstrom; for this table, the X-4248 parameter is 0.22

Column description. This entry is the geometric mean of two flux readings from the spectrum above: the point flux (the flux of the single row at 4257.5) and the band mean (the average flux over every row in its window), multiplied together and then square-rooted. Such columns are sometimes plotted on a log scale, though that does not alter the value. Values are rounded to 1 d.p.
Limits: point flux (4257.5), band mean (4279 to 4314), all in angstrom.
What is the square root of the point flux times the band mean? 13.4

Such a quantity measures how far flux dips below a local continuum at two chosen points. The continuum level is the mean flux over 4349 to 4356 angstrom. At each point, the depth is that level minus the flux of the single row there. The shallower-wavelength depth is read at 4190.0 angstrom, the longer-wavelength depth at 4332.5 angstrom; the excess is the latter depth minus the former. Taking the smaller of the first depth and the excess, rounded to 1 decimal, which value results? -1.7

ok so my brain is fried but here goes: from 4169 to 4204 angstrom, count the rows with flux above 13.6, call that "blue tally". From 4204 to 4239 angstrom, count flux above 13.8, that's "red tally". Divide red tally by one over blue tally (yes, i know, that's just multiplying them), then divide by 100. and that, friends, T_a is 0.24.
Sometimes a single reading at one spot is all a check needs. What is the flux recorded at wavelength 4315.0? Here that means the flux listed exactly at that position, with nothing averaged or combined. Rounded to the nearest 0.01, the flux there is 12.99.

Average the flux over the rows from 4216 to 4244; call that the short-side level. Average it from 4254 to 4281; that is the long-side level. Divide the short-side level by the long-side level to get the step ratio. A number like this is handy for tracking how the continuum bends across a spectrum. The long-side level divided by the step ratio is 13.9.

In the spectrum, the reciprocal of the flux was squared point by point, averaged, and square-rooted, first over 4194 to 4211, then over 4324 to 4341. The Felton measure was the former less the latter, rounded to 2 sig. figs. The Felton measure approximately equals -0.0044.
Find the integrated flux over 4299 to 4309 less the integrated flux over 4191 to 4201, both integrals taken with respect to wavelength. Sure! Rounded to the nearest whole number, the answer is -25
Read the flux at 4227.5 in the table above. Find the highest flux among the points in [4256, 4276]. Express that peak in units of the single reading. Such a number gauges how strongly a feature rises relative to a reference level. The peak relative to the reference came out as 1.39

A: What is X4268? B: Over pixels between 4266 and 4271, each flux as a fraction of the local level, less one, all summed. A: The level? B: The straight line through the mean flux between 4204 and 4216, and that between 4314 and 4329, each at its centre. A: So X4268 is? -0.01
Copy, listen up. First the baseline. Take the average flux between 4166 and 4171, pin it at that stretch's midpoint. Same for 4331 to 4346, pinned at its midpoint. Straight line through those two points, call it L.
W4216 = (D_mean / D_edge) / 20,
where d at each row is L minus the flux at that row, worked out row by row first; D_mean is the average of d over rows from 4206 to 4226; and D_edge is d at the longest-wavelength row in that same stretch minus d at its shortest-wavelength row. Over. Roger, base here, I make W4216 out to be 0.013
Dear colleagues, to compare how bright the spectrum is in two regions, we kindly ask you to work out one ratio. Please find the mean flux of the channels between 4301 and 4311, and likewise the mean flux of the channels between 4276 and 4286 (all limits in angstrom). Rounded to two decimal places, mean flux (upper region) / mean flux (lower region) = 0.82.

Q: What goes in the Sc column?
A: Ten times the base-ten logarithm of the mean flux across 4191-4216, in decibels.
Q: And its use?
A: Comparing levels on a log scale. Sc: 11.3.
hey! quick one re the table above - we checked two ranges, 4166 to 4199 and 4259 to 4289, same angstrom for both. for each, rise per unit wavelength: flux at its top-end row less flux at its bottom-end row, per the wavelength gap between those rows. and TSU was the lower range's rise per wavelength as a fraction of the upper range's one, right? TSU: 1.7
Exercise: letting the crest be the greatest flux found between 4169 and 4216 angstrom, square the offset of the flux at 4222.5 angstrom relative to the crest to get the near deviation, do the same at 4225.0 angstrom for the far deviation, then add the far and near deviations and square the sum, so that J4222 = 133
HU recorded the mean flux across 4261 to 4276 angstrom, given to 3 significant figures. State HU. 13.1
